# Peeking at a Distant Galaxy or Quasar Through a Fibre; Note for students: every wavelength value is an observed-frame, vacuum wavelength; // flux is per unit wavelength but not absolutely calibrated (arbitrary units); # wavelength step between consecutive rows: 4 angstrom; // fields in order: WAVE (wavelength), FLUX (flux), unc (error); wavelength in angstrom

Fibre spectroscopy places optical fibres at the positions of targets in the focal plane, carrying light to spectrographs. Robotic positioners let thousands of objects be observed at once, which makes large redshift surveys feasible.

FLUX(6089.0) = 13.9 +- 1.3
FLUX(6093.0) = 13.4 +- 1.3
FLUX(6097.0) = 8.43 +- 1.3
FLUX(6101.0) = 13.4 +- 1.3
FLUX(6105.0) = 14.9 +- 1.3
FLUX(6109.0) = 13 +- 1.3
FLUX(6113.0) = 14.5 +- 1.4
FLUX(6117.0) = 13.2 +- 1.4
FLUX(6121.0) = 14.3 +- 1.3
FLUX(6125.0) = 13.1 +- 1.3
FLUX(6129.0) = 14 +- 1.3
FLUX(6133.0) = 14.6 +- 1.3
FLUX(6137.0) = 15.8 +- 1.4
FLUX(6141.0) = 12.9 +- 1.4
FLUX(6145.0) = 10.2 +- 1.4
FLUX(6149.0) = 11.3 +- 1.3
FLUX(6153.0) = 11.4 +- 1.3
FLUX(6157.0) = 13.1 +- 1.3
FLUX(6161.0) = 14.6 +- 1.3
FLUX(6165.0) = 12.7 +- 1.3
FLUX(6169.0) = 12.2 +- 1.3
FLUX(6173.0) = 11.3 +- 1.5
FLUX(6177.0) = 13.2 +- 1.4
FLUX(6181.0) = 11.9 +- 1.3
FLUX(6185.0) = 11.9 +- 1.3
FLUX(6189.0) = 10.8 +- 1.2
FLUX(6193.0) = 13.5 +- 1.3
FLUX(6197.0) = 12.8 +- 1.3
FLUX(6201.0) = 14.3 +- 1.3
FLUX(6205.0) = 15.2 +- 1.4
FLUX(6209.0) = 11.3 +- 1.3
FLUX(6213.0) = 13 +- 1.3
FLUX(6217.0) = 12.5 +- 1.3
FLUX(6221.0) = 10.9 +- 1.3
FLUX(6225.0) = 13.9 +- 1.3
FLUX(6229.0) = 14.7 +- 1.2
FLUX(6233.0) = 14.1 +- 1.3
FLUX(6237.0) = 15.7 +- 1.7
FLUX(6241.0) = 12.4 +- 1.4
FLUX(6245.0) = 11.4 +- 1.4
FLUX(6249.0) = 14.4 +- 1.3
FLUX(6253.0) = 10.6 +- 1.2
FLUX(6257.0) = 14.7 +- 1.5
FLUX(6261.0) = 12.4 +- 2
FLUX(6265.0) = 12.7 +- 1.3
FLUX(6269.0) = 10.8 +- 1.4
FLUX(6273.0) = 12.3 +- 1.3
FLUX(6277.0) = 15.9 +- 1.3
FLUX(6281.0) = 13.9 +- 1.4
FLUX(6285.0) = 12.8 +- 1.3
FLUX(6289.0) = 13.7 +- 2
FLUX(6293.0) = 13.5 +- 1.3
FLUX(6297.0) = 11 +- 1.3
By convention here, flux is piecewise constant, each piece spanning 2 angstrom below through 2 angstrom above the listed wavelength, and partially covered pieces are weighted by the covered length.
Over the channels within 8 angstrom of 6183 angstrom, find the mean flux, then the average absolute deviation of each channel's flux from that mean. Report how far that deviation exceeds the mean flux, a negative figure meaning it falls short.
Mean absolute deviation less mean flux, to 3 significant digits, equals -11.3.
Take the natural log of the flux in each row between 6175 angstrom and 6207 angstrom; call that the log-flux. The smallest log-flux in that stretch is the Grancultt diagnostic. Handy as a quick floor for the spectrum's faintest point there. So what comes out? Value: 2.380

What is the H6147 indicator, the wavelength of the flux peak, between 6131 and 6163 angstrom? 6137.0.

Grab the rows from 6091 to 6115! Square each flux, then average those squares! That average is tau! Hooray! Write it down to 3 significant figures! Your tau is 172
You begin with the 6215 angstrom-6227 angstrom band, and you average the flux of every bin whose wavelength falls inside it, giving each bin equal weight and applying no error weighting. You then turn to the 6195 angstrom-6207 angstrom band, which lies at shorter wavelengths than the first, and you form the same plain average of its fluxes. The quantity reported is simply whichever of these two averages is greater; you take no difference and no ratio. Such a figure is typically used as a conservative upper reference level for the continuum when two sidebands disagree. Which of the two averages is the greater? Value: 14.1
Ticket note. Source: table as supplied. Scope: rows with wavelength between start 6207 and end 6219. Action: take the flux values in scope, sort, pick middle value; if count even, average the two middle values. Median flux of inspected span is 12.5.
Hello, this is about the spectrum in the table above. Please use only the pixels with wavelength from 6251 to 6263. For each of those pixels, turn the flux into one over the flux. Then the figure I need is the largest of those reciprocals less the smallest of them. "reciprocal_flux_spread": 0.026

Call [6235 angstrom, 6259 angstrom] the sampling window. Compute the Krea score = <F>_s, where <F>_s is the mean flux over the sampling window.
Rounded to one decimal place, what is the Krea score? 13.2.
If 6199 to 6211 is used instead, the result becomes 13.6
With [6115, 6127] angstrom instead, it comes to 13.5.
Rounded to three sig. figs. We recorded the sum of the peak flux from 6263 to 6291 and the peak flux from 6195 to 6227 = 31.1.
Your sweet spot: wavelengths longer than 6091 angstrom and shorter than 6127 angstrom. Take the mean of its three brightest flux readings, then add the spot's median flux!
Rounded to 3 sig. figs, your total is 28.0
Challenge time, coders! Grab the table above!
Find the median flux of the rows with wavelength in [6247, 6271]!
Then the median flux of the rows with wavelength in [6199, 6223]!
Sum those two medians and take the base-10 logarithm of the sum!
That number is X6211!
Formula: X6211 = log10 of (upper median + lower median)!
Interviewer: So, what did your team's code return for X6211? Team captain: 1.40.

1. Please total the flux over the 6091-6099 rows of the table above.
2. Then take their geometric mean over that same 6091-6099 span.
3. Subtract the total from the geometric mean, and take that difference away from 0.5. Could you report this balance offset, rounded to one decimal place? 11.7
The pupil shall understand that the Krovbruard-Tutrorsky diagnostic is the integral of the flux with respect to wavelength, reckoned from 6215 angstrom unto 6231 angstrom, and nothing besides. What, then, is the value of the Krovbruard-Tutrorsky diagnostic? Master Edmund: 208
